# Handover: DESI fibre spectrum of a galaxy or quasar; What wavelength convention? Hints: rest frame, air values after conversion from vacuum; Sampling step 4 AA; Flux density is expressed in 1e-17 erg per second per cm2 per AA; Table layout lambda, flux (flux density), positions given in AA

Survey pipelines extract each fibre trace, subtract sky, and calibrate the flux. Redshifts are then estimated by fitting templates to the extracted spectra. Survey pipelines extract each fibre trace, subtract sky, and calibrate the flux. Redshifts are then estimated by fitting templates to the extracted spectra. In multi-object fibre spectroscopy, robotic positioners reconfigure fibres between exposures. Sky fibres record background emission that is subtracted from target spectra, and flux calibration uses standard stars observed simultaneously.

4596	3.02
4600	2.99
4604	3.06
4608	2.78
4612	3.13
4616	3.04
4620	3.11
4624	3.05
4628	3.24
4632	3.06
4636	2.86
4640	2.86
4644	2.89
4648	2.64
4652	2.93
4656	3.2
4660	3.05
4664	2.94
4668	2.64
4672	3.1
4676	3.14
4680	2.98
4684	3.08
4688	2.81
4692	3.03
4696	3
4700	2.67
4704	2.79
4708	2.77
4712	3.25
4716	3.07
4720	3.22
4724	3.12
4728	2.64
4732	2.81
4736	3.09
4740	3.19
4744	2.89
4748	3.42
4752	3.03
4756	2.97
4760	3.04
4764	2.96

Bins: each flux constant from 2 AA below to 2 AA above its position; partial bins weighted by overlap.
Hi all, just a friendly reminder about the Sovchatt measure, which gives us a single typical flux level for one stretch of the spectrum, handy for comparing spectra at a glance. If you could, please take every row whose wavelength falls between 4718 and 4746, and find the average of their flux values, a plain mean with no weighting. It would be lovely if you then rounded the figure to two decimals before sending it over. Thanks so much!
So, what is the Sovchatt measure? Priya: 2.99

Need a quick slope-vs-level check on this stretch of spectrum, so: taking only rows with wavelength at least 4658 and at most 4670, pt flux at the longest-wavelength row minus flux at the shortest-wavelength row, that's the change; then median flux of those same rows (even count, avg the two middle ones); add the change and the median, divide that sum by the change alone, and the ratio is -6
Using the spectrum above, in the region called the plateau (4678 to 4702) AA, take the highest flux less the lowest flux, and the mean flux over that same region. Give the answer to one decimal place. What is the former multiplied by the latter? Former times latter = 1.2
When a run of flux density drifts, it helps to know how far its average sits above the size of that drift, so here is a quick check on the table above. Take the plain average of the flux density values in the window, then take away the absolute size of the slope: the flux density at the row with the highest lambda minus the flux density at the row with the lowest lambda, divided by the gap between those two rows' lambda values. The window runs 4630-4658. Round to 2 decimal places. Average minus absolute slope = 2.91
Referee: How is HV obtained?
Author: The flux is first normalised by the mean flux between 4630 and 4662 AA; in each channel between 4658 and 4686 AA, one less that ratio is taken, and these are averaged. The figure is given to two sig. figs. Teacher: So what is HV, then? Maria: -0.018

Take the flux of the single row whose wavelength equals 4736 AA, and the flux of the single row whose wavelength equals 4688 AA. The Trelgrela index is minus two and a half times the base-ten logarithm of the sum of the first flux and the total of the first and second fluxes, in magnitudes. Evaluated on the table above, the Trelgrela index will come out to -2.38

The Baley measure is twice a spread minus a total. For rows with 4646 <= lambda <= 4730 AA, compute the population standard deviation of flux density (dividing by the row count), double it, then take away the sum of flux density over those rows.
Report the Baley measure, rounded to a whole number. -62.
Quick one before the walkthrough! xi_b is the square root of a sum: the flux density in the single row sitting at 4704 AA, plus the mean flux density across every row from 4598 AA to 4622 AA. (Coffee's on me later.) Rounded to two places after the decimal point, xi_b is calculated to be 2.41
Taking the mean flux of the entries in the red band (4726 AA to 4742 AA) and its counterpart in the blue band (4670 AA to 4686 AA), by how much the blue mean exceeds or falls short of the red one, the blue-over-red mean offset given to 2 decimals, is 0.14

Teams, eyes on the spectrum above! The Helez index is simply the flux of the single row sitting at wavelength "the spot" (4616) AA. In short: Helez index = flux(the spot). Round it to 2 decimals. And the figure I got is 3.04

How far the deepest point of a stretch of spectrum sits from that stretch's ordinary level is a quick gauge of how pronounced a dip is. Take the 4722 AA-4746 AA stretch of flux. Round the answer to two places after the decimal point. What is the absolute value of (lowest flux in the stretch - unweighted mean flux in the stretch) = 0.32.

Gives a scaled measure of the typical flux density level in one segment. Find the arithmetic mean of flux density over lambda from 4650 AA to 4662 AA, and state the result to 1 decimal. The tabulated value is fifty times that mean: 153.0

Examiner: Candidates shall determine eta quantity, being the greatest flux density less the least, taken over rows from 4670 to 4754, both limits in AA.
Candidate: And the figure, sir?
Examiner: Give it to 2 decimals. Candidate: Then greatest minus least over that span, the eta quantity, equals 0.78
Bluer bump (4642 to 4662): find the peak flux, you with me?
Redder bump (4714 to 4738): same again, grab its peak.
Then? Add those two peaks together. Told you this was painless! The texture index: 6.42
